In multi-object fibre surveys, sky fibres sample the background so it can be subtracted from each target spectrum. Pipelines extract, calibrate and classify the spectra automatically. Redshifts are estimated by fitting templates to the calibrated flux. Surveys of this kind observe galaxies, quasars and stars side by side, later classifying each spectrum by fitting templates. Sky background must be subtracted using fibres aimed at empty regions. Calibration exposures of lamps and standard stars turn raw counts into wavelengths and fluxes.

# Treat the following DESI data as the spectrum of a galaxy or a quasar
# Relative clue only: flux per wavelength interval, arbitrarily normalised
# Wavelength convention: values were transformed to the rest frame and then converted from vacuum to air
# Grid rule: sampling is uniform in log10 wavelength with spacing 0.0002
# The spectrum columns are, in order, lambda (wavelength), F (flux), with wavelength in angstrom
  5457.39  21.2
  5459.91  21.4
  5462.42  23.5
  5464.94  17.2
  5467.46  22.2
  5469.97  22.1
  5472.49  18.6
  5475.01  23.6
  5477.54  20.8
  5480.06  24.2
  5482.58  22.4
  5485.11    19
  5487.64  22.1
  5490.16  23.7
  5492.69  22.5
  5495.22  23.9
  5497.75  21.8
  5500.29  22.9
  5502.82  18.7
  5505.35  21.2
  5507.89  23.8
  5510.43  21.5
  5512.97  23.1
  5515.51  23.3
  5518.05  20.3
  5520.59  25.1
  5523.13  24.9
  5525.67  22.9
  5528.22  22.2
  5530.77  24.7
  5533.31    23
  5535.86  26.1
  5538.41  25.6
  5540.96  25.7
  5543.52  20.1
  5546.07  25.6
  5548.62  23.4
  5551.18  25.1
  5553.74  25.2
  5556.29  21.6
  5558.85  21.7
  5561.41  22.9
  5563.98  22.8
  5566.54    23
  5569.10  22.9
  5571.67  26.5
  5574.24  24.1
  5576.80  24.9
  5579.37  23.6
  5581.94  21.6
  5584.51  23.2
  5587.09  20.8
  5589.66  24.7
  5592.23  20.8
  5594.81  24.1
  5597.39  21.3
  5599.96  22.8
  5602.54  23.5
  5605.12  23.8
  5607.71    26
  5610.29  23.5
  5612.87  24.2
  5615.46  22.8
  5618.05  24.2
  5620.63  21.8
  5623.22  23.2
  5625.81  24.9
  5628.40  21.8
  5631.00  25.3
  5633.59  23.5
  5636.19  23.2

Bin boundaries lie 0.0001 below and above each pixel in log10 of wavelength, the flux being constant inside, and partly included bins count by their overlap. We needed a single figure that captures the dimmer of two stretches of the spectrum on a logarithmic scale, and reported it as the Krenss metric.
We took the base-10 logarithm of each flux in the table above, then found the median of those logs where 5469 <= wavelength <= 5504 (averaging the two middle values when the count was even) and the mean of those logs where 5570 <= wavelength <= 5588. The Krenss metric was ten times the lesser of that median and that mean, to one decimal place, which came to 13.5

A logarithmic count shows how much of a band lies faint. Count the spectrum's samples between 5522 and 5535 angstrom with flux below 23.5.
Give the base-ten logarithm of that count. 0.48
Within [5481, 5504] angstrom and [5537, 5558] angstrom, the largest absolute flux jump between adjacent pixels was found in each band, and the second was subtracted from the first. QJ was -1.4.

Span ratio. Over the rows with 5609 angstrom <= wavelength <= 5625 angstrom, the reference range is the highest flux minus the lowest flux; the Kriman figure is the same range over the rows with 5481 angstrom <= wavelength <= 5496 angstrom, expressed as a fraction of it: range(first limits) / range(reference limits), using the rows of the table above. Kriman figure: 2.0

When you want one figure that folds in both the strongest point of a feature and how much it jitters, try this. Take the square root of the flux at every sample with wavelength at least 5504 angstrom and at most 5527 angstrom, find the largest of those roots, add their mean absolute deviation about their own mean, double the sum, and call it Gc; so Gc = 10.3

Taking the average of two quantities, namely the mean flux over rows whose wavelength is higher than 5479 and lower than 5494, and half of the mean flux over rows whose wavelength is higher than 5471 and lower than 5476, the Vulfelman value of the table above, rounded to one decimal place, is 16.4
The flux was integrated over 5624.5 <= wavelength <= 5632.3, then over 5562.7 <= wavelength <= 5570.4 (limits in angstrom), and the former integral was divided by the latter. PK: 1.06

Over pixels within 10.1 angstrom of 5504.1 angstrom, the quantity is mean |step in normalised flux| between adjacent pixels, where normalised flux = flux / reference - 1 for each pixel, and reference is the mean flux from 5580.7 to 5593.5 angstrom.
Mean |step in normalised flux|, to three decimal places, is 0.105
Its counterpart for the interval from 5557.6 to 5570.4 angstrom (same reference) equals 0.018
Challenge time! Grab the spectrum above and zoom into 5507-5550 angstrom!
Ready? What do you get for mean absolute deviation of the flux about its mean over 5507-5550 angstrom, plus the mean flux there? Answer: 25.1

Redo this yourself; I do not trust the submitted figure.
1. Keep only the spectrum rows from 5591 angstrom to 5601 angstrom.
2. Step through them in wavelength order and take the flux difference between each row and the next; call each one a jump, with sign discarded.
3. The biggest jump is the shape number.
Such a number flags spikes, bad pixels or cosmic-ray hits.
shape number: 3.3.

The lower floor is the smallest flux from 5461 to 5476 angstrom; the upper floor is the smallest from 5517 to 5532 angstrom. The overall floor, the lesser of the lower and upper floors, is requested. 17.2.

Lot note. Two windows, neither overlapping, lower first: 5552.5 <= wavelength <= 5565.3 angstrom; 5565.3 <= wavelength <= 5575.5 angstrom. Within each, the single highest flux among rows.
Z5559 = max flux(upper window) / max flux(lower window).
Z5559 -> 1.052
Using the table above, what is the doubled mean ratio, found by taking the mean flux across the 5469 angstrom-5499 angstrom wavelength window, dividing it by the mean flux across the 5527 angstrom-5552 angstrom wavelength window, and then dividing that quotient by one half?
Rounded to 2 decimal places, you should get 1.83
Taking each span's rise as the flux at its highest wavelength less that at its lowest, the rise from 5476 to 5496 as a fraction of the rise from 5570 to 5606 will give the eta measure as -1.1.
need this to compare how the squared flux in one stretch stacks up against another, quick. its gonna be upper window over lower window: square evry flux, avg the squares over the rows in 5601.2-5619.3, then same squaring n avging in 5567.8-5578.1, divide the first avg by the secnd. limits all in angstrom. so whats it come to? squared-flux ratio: 0.95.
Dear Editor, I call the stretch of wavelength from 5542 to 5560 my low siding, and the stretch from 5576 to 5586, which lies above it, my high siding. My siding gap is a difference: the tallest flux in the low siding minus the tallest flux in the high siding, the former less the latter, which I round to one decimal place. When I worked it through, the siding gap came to 0.7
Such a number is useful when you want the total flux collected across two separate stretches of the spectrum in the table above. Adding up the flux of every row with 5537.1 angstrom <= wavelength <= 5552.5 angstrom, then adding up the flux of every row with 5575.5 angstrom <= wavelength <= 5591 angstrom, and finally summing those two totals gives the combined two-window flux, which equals 284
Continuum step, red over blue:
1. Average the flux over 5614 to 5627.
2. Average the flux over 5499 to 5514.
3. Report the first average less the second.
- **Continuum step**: 2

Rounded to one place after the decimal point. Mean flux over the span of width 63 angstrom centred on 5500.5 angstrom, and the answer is 22.4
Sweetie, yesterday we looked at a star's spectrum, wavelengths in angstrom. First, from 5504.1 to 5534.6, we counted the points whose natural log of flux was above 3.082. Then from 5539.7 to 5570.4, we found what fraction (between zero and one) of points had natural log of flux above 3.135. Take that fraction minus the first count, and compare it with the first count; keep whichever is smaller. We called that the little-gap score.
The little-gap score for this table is -8.5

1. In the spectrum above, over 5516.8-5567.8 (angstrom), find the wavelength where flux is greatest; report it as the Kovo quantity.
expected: 5535.86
